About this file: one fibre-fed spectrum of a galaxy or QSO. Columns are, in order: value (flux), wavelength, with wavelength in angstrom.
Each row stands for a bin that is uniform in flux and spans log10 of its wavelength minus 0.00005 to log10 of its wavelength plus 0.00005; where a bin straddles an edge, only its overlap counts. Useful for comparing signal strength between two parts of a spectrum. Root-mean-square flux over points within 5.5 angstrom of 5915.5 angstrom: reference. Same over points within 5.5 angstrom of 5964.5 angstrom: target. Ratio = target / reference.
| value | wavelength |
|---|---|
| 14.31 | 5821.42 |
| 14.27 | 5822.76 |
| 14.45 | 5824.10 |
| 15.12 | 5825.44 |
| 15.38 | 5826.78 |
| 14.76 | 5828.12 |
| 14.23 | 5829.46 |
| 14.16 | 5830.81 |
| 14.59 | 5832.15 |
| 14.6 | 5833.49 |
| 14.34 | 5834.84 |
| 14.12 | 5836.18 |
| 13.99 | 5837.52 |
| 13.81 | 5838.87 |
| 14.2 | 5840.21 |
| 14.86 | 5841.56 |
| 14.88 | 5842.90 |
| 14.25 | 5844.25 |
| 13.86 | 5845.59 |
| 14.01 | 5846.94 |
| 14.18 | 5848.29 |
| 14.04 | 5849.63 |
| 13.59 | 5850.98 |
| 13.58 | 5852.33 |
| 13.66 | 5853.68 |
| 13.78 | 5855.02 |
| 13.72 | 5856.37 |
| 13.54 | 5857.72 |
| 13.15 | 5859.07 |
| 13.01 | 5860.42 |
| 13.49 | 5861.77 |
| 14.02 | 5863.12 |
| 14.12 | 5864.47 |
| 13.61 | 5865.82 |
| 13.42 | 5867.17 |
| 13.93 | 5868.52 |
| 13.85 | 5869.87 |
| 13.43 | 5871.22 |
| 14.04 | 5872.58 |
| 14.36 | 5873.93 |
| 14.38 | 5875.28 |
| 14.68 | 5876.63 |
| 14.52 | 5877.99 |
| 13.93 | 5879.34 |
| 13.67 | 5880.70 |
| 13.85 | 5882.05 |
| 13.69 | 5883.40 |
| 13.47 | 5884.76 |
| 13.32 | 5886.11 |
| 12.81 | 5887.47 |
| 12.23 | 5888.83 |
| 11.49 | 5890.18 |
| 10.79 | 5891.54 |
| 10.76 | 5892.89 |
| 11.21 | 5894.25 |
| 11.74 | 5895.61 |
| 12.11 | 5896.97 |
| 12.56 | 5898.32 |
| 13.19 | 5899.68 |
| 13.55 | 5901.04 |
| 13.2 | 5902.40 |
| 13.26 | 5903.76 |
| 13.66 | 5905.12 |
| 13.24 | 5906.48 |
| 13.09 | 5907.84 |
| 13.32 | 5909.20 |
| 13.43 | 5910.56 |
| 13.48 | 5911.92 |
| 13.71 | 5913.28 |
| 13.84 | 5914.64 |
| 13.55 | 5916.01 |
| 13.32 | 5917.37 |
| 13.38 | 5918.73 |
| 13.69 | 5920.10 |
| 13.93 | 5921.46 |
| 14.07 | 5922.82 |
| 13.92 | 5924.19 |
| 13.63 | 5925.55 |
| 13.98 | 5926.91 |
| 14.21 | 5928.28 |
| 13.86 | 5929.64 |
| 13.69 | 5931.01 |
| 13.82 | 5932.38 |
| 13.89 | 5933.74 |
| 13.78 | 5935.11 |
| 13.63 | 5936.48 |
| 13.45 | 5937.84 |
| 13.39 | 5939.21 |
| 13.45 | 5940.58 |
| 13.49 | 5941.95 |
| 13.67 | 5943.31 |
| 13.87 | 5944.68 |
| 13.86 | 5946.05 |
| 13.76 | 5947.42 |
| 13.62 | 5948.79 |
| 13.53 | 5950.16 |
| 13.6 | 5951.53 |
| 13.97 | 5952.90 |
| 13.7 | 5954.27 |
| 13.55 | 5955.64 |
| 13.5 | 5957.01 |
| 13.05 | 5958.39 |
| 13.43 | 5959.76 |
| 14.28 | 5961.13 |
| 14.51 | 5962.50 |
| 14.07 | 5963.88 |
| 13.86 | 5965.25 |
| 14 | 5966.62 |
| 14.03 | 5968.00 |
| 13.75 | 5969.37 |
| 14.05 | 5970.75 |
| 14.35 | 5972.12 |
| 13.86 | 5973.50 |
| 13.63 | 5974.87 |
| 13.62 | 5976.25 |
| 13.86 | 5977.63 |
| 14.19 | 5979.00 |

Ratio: 1.03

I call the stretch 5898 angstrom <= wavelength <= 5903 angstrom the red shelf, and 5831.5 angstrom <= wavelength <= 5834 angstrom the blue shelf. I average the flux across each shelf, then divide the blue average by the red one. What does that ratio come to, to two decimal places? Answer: 1.11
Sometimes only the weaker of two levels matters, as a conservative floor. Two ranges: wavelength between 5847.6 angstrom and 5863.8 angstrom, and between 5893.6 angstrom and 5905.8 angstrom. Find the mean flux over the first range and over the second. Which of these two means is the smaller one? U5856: 12.7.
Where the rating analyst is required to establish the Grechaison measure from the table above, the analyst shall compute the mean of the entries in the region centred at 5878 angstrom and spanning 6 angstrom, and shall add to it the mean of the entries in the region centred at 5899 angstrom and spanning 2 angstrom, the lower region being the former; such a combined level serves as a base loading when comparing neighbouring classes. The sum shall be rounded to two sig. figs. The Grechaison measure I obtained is 27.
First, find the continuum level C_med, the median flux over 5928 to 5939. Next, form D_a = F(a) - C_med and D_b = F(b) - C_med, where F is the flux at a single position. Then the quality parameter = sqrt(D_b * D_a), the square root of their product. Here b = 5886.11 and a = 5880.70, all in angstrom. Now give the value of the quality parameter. 0.25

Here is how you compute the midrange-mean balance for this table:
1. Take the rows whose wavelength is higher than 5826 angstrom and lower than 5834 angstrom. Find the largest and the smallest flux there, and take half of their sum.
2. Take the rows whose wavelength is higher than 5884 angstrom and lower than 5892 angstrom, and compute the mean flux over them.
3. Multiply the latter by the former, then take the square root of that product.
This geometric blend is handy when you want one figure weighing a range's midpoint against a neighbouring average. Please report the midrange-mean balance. 13.5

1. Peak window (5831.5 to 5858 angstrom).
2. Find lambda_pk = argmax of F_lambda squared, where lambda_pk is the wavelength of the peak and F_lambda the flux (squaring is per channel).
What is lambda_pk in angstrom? 5842.90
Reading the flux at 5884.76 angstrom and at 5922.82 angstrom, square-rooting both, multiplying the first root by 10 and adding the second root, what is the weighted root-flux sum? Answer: 40.5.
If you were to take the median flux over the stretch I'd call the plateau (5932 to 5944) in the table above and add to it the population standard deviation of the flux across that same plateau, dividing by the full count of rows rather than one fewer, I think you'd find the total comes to 13.80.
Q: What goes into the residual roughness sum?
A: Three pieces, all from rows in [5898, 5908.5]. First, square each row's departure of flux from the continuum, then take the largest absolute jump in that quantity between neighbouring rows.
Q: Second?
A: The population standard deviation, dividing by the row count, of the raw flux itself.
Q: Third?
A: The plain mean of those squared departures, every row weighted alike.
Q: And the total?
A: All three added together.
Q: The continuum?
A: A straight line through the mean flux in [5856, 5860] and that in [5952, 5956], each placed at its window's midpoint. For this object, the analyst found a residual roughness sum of 1.4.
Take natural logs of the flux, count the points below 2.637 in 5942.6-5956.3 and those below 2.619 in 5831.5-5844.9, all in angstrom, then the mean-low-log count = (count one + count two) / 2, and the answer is 5.0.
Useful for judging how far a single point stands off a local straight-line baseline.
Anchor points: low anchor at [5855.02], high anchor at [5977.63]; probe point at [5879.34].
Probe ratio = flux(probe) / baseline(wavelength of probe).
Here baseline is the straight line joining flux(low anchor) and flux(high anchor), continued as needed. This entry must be 1.01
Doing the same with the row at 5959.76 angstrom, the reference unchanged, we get 0.97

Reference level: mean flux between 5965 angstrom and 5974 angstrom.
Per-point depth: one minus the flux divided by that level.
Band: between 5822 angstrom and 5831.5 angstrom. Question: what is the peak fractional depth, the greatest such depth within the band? -0.012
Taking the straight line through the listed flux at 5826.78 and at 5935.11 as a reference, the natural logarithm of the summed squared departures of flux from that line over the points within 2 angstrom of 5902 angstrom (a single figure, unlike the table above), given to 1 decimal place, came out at 1.0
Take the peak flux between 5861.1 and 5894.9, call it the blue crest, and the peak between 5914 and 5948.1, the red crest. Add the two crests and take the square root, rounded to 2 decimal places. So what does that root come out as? 5.37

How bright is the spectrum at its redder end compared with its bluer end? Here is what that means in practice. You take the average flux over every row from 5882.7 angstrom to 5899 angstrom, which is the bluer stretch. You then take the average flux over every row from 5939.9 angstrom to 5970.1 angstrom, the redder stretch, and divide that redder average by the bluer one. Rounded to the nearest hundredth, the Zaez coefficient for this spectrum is 1.13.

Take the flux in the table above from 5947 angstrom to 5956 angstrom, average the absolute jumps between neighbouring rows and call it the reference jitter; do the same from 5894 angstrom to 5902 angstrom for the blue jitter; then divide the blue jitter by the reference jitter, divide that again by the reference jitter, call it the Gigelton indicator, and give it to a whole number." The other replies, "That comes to 14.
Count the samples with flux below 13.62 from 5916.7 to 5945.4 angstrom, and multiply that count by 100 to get 600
